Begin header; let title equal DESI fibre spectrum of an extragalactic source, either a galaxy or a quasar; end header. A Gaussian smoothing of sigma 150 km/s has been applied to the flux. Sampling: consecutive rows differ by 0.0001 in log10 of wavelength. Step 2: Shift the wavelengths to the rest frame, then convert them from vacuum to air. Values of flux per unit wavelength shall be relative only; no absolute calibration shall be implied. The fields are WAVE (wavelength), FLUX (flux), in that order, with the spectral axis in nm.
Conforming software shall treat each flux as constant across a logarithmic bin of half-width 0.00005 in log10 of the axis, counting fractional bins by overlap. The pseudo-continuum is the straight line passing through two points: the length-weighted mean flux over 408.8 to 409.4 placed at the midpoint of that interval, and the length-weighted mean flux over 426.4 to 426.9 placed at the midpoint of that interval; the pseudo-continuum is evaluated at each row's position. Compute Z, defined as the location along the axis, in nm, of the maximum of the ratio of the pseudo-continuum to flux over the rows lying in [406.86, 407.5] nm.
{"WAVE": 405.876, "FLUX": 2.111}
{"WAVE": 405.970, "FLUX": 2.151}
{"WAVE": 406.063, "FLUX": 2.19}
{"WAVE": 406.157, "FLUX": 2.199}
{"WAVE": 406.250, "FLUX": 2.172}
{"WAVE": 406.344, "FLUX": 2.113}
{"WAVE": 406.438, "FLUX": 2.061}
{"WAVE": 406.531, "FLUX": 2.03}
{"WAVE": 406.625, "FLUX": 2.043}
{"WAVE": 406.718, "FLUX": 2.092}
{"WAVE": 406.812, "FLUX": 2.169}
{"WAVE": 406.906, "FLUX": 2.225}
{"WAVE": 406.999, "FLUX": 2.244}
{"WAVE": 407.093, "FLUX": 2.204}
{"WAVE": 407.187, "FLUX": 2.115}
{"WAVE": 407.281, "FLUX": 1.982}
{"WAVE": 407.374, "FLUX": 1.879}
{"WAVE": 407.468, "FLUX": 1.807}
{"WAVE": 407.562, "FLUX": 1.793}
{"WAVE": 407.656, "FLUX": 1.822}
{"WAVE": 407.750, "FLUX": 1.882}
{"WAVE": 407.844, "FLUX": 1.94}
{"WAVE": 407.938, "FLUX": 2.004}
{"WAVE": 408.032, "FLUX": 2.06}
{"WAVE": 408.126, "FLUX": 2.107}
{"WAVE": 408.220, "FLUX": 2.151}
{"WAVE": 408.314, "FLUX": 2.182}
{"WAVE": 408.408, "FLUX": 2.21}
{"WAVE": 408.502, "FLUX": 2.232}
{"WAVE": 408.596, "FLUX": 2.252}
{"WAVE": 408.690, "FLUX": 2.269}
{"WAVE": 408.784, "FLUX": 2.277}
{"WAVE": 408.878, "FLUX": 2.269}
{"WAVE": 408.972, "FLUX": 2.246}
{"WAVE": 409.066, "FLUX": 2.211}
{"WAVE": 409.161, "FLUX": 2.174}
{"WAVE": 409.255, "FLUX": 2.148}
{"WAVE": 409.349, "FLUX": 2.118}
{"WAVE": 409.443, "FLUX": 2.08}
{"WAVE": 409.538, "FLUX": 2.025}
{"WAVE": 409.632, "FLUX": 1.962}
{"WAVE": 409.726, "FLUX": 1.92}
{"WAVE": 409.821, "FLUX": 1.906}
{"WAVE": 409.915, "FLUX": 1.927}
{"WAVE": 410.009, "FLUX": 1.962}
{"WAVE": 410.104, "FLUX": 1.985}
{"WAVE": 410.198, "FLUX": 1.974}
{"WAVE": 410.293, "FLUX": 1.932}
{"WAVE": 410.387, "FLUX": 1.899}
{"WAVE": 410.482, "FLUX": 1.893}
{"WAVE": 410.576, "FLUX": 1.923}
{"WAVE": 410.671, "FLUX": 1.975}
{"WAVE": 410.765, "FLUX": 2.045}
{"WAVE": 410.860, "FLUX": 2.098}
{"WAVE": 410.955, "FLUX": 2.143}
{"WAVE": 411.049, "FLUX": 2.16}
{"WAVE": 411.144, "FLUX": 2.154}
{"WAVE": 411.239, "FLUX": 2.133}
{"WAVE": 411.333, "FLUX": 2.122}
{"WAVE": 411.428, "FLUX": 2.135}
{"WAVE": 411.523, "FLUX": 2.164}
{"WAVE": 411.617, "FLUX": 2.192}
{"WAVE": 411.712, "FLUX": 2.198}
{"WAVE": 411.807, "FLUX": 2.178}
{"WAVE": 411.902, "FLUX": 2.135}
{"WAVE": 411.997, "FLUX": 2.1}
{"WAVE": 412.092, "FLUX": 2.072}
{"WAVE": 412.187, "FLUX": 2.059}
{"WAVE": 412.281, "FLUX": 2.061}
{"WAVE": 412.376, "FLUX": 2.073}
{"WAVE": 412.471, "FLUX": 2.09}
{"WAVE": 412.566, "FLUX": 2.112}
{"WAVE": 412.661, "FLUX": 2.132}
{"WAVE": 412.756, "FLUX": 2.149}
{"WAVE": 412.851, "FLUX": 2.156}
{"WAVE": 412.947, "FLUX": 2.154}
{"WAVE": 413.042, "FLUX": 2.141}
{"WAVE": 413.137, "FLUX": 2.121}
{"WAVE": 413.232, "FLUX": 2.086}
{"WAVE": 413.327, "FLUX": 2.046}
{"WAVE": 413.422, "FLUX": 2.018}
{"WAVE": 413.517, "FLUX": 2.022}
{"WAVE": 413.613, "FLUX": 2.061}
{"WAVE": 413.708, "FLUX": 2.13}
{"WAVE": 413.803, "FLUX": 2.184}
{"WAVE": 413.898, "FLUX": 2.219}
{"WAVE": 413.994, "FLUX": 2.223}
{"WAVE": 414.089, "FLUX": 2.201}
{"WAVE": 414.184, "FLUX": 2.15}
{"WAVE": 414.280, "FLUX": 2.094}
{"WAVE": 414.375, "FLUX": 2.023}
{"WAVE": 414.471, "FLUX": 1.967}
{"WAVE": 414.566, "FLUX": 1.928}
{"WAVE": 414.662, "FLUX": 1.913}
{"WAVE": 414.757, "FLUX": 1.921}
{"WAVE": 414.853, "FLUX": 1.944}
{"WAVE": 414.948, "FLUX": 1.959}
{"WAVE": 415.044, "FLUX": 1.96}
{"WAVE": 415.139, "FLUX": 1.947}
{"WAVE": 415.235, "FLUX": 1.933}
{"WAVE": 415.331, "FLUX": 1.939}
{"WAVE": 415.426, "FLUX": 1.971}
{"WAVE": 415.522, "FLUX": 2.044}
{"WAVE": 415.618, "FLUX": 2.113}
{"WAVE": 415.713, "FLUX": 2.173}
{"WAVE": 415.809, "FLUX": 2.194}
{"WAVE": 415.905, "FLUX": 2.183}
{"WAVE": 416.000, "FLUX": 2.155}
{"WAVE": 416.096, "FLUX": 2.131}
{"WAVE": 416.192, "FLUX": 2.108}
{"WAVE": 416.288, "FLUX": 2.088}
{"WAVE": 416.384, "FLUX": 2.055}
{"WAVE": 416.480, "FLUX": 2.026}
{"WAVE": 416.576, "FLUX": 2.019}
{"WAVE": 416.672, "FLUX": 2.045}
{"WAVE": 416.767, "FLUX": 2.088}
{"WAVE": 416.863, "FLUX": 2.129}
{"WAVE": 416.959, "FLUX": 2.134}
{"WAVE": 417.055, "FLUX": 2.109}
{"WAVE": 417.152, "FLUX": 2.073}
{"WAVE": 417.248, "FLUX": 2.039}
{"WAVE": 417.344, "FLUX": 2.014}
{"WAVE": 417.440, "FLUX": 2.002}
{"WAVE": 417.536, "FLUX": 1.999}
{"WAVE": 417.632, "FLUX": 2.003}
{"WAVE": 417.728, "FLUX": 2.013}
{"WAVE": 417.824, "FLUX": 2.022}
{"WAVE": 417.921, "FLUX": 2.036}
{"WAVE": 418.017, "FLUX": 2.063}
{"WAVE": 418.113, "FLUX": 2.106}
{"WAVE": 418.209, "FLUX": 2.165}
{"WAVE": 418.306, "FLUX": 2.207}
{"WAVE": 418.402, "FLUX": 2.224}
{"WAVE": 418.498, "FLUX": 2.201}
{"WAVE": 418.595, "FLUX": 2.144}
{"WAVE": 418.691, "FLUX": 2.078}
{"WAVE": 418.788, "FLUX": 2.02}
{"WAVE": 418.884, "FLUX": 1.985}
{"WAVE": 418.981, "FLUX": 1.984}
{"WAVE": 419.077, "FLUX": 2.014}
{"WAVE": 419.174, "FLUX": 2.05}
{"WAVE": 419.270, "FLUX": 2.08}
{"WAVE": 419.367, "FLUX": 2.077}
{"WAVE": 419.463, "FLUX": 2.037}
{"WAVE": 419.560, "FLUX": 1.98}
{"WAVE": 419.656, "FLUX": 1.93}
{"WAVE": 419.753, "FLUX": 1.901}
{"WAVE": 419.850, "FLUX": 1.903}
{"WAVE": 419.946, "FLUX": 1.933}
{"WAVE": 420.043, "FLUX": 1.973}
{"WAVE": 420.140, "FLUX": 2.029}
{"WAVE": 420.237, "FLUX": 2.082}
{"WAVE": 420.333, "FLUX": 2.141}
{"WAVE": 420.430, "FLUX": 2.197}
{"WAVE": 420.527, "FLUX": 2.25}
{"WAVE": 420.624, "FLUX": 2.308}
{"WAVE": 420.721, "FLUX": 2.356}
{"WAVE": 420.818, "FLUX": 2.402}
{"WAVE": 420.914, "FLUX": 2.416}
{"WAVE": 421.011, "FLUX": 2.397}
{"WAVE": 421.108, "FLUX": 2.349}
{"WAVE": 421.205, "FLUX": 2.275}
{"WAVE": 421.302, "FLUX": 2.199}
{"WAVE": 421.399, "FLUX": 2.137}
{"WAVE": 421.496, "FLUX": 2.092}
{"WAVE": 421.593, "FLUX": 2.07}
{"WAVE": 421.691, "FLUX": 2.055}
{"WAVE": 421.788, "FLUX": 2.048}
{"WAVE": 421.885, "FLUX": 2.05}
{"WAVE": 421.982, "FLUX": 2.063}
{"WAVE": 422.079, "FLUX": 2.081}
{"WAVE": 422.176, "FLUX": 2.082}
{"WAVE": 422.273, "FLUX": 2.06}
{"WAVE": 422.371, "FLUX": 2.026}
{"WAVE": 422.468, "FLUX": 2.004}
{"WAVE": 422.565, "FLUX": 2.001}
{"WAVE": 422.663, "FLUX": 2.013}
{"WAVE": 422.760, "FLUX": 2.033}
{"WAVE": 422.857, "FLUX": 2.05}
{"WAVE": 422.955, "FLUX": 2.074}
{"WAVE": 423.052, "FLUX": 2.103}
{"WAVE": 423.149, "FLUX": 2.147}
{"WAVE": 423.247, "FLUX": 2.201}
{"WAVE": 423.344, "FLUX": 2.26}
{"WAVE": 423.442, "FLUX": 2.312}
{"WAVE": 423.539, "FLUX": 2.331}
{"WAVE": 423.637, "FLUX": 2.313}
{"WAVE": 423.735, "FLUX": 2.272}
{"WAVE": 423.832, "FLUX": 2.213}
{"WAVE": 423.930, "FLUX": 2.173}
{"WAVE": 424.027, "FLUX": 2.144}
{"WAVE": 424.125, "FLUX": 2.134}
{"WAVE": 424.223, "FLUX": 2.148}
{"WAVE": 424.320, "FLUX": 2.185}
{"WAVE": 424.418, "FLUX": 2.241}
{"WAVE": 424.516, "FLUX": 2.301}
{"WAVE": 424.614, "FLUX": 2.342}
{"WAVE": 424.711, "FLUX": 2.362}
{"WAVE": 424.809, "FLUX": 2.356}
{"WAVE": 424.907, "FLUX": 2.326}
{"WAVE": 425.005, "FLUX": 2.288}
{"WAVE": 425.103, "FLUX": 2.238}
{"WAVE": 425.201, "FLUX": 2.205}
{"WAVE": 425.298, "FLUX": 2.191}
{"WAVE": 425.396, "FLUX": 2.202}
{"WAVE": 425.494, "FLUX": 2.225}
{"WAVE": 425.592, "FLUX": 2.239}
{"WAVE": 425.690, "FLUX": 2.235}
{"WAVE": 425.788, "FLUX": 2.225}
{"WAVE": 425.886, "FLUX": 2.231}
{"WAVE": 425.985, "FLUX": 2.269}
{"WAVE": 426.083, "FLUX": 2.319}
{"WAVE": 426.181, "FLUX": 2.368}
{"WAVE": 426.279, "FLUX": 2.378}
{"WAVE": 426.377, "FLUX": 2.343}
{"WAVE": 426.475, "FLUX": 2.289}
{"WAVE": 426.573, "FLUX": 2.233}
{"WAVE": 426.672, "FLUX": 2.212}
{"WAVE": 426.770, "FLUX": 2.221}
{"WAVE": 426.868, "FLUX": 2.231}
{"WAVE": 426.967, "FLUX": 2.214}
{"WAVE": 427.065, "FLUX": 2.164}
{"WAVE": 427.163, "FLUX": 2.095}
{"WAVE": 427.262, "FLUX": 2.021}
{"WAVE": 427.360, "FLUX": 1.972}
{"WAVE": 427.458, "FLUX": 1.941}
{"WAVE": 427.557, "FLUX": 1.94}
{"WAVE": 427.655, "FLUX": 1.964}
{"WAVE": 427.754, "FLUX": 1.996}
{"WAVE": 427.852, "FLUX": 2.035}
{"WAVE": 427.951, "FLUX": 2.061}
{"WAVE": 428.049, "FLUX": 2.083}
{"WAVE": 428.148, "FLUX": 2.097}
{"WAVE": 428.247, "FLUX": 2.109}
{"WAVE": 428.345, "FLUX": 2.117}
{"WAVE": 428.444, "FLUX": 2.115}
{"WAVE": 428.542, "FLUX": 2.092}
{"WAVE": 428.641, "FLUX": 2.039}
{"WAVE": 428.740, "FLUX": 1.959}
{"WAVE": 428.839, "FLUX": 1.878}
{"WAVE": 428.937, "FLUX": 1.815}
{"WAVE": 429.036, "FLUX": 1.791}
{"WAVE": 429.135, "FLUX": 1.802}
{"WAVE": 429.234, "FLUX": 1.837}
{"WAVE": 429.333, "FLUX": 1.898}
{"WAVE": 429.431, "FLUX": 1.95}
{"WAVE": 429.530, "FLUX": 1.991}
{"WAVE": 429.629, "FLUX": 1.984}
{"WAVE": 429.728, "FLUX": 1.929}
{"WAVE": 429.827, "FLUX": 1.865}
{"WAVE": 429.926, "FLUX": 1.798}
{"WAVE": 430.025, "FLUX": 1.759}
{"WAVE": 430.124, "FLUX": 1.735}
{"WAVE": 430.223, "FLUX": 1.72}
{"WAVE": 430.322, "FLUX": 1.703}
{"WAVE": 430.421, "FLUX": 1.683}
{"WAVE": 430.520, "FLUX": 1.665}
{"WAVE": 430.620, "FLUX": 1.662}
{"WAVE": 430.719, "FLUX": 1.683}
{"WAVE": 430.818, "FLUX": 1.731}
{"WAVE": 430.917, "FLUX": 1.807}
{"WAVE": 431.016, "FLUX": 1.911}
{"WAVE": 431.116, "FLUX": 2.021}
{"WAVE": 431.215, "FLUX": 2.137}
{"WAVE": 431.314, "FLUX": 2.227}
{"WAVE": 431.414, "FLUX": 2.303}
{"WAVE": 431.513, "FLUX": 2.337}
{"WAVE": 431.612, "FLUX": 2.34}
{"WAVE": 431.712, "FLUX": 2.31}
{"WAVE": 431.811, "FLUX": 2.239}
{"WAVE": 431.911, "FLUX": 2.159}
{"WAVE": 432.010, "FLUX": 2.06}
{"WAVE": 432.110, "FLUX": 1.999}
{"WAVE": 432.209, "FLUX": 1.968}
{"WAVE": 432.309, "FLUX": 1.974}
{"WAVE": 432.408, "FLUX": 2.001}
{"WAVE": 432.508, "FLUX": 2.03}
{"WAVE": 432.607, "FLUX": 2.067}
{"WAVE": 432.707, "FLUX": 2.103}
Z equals 407.468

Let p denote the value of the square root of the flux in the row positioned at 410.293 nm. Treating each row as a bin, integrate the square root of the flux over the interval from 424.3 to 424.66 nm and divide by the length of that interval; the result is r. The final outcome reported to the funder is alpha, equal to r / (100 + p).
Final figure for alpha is 0.0148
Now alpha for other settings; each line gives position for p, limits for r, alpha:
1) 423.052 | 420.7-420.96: 0.0153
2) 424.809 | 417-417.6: 0.0141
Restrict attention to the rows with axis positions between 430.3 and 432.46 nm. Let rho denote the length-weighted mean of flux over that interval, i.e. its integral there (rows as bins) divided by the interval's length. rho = 2.00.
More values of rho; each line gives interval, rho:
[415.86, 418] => 2.07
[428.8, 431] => 1.81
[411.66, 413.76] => 2.10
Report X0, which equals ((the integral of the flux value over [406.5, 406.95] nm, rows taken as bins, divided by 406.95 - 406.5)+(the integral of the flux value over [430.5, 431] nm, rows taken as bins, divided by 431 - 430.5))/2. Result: 1.92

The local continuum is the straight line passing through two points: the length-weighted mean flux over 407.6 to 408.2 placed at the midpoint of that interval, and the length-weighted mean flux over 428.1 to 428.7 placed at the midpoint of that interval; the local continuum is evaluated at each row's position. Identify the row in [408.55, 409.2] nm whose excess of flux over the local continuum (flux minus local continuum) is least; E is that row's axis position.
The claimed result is 409.161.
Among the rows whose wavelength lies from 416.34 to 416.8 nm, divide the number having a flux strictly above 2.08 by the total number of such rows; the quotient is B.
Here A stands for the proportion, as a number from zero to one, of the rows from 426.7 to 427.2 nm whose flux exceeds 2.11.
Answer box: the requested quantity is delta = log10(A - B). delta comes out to -0.2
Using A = 0.8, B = 0.2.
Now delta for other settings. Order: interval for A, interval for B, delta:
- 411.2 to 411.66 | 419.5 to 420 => 0.0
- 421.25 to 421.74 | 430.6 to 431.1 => -0.4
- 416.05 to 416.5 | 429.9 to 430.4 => -0.7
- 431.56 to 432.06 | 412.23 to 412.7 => -0.7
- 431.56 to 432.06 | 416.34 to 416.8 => -0.2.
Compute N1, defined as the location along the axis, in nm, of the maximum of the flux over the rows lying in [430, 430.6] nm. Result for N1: 430.025 nm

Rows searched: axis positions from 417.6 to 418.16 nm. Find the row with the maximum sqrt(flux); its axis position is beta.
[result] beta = 418.113 nm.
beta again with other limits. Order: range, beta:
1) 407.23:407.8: 407.281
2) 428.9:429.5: 429.431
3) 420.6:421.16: 420.914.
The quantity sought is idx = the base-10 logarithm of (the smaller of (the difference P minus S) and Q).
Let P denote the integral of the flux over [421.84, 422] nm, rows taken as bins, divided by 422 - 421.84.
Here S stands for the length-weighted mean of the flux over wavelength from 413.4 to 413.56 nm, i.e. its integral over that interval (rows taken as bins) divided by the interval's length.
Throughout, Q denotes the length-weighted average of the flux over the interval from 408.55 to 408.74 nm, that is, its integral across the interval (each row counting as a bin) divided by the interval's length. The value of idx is -1.5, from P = 2.06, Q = 2.26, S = 2.02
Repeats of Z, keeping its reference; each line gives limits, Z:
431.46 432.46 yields 432.209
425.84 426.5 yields 425.886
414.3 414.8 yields 414.662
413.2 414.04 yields 413.422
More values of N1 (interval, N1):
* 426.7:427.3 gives 426.868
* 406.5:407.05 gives 406.999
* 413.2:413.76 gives 413.708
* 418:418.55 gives 418.402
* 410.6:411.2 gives 411.049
